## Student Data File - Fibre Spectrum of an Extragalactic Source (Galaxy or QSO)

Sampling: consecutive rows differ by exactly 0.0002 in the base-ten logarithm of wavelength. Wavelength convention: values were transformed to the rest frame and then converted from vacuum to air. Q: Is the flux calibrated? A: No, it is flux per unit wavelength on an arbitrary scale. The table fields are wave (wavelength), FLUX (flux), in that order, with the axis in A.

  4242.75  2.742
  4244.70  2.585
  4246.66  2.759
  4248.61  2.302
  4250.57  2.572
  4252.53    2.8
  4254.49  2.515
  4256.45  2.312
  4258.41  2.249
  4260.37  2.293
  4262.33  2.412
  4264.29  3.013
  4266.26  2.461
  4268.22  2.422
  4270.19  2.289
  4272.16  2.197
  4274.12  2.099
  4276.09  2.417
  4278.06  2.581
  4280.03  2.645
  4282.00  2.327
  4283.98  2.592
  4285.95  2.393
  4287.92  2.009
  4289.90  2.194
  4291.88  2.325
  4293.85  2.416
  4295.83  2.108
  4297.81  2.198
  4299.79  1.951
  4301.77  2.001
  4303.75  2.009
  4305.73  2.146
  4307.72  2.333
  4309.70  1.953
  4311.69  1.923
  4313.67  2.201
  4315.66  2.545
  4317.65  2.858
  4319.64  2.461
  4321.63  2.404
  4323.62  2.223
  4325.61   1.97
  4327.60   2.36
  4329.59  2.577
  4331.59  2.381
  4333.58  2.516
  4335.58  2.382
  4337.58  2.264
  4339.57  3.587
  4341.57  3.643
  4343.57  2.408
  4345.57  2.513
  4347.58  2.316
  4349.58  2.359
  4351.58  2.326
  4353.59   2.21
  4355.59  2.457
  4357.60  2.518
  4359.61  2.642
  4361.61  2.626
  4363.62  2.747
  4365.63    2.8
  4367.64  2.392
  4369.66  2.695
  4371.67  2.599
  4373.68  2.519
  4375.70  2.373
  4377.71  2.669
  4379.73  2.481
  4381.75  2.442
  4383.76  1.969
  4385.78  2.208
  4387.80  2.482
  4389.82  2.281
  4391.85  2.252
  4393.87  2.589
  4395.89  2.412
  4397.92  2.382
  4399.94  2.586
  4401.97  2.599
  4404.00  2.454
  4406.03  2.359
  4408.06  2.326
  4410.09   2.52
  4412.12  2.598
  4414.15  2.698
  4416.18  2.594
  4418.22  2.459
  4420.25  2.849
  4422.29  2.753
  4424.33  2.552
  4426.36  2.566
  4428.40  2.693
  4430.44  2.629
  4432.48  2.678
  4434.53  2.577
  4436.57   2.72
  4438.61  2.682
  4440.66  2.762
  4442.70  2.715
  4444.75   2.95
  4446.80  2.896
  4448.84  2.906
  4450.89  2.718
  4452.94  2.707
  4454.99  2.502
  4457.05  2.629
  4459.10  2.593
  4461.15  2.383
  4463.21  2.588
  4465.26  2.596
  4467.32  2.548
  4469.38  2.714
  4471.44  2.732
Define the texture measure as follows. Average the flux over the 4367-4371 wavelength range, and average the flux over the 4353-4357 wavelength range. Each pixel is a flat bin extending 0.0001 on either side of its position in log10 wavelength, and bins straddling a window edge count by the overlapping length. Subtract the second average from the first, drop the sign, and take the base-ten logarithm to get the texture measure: -0.7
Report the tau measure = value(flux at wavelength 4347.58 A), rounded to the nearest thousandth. 2.316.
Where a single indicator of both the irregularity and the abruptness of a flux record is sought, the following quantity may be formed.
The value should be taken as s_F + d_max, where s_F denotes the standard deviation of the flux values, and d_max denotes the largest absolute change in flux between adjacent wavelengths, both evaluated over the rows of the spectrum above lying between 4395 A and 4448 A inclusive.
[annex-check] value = 0.55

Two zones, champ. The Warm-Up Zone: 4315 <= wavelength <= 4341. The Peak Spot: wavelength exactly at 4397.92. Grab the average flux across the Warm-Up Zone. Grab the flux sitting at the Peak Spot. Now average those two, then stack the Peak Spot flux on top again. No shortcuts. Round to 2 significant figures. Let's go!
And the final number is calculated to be 4.8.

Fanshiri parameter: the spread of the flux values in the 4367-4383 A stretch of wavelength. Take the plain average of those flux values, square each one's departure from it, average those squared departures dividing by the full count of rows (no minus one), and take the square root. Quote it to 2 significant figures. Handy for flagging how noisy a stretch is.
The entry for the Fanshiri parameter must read 0.11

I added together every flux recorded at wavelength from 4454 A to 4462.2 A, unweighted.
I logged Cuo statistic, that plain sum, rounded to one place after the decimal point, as 10.1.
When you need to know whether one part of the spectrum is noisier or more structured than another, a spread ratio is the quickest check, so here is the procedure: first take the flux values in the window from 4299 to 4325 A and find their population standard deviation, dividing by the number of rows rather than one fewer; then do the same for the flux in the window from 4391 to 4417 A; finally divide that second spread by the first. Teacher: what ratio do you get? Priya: 0.48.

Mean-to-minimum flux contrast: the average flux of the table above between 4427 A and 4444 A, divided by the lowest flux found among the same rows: 1.04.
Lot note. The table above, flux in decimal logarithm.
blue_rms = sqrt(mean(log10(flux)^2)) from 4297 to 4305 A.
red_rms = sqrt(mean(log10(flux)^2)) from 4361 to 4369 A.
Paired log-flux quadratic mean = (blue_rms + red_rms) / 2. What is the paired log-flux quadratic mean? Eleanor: 0.37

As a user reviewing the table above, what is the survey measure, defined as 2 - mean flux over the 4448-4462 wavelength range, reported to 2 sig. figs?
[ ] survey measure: -0.63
